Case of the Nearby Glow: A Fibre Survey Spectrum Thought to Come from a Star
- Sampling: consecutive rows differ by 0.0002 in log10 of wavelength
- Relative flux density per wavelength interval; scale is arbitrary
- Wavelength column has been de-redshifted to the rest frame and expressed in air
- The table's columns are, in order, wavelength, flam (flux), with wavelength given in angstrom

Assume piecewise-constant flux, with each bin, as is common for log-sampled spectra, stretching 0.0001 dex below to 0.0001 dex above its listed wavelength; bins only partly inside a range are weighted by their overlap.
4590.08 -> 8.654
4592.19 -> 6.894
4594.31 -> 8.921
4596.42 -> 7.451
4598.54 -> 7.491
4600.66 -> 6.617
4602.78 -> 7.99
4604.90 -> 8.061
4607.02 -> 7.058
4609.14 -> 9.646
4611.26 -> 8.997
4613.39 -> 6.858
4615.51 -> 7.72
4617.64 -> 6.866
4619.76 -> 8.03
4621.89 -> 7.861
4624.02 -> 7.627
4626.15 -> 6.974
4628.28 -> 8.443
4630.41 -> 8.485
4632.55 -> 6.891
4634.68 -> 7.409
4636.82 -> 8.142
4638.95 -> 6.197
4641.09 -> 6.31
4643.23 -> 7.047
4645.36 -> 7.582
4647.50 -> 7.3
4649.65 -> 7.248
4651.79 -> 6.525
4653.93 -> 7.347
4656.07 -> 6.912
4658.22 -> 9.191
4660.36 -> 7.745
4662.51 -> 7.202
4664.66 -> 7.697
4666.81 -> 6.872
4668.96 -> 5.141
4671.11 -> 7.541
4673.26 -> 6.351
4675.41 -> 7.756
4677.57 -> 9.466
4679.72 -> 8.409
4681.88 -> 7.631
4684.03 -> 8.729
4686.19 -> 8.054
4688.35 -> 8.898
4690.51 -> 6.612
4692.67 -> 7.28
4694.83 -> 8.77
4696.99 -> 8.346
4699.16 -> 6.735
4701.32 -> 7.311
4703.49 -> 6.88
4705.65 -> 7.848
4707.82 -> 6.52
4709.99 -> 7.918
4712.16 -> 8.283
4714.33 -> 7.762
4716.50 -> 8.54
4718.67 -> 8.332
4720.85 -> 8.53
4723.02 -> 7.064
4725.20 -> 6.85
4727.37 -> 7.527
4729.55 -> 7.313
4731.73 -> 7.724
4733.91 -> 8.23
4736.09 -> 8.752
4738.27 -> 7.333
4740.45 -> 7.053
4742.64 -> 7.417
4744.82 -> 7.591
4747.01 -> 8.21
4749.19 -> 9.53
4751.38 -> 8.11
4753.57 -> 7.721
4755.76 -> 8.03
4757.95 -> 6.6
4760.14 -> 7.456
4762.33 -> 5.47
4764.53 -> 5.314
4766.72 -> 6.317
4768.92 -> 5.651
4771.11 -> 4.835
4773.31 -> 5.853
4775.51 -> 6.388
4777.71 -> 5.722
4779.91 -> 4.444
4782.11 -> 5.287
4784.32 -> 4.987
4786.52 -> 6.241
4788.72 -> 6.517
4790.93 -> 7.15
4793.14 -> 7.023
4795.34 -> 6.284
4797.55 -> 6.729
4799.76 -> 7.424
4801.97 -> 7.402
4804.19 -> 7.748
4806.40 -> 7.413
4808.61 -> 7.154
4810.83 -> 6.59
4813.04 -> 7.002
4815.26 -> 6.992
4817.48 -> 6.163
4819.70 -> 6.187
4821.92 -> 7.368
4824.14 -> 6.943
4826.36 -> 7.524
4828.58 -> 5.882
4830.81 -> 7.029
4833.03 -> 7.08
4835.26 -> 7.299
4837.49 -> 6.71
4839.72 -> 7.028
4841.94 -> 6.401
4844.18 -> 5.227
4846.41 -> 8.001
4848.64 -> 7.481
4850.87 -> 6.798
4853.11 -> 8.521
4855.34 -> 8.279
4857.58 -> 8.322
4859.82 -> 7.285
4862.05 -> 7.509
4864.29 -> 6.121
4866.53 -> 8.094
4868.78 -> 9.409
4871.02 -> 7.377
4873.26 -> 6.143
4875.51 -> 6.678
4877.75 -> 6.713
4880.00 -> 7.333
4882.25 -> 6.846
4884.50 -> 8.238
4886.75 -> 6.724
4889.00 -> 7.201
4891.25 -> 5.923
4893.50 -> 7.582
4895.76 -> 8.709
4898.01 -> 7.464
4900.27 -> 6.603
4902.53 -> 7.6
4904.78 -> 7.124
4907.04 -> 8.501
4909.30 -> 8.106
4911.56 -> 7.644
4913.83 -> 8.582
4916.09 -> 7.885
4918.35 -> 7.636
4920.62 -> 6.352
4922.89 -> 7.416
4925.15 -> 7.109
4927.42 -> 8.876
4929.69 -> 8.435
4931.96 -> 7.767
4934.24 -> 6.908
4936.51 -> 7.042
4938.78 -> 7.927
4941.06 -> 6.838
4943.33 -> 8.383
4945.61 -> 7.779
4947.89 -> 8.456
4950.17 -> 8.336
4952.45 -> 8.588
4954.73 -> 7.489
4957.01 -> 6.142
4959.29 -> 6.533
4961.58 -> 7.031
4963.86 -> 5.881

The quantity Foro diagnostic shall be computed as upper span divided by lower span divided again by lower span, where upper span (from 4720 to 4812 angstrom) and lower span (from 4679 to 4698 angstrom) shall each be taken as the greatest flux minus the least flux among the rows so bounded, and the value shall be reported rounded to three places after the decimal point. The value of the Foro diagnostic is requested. 0.973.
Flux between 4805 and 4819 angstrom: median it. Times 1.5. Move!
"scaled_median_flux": 10.5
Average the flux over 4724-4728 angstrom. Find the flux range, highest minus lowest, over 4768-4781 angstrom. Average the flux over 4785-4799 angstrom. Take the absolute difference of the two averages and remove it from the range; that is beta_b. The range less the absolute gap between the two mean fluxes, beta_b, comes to 1.4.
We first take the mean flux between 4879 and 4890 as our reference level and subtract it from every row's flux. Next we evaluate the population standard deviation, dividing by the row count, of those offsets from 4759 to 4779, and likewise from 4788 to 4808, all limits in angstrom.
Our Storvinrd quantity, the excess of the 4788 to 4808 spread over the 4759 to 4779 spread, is -0.3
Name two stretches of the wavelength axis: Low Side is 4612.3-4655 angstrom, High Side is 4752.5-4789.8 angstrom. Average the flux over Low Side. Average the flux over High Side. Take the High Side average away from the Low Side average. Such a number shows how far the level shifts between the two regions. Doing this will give 1.3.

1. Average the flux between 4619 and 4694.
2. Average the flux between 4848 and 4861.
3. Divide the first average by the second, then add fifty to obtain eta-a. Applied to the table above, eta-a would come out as 51.0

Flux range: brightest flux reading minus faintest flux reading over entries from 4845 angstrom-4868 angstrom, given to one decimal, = 2.4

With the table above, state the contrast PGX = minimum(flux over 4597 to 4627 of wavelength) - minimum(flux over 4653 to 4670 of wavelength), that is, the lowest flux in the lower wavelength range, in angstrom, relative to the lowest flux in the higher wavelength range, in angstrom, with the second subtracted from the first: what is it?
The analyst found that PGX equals 1.5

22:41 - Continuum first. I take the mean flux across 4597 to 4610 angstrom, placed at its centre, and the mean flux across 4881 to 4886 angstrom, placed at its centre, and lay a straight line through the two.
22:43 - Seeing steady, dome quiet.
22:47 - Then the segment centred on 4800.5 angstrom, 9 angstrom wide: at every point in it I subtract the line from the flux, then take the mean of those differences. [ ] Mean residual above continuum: -0.30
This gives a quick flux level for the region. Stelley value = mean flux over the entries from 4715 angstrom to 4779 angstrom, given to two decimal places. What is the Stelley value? 7.22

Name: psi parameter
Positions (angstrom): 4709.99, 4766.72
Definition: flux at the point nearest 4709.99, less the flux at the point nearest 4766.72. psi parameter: 1.6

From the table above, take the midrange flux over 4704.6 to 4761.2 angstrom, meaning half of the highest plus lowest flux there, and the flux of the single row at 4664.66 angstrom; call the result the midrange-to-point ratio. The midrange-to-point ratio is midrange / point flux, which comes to 1.04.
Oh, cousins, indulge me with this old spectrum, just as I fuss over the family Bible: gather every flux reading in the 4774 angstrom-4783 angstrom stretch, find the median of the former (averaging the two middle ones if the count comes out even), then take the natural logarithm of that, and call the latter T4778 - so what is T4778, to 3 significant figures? 1.71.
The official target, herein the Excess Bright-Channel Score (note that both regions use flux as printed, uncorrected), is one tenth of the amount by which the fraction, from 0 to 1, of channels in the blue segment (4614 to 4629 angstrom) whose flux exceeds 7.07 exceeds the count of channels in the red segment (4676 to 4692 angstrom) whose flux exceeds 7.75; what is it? -0.43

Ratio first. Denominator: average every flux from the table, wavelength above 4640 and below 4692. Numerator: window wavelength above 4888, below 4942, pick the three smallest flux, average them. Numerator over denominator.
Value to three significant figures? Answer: 0.841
